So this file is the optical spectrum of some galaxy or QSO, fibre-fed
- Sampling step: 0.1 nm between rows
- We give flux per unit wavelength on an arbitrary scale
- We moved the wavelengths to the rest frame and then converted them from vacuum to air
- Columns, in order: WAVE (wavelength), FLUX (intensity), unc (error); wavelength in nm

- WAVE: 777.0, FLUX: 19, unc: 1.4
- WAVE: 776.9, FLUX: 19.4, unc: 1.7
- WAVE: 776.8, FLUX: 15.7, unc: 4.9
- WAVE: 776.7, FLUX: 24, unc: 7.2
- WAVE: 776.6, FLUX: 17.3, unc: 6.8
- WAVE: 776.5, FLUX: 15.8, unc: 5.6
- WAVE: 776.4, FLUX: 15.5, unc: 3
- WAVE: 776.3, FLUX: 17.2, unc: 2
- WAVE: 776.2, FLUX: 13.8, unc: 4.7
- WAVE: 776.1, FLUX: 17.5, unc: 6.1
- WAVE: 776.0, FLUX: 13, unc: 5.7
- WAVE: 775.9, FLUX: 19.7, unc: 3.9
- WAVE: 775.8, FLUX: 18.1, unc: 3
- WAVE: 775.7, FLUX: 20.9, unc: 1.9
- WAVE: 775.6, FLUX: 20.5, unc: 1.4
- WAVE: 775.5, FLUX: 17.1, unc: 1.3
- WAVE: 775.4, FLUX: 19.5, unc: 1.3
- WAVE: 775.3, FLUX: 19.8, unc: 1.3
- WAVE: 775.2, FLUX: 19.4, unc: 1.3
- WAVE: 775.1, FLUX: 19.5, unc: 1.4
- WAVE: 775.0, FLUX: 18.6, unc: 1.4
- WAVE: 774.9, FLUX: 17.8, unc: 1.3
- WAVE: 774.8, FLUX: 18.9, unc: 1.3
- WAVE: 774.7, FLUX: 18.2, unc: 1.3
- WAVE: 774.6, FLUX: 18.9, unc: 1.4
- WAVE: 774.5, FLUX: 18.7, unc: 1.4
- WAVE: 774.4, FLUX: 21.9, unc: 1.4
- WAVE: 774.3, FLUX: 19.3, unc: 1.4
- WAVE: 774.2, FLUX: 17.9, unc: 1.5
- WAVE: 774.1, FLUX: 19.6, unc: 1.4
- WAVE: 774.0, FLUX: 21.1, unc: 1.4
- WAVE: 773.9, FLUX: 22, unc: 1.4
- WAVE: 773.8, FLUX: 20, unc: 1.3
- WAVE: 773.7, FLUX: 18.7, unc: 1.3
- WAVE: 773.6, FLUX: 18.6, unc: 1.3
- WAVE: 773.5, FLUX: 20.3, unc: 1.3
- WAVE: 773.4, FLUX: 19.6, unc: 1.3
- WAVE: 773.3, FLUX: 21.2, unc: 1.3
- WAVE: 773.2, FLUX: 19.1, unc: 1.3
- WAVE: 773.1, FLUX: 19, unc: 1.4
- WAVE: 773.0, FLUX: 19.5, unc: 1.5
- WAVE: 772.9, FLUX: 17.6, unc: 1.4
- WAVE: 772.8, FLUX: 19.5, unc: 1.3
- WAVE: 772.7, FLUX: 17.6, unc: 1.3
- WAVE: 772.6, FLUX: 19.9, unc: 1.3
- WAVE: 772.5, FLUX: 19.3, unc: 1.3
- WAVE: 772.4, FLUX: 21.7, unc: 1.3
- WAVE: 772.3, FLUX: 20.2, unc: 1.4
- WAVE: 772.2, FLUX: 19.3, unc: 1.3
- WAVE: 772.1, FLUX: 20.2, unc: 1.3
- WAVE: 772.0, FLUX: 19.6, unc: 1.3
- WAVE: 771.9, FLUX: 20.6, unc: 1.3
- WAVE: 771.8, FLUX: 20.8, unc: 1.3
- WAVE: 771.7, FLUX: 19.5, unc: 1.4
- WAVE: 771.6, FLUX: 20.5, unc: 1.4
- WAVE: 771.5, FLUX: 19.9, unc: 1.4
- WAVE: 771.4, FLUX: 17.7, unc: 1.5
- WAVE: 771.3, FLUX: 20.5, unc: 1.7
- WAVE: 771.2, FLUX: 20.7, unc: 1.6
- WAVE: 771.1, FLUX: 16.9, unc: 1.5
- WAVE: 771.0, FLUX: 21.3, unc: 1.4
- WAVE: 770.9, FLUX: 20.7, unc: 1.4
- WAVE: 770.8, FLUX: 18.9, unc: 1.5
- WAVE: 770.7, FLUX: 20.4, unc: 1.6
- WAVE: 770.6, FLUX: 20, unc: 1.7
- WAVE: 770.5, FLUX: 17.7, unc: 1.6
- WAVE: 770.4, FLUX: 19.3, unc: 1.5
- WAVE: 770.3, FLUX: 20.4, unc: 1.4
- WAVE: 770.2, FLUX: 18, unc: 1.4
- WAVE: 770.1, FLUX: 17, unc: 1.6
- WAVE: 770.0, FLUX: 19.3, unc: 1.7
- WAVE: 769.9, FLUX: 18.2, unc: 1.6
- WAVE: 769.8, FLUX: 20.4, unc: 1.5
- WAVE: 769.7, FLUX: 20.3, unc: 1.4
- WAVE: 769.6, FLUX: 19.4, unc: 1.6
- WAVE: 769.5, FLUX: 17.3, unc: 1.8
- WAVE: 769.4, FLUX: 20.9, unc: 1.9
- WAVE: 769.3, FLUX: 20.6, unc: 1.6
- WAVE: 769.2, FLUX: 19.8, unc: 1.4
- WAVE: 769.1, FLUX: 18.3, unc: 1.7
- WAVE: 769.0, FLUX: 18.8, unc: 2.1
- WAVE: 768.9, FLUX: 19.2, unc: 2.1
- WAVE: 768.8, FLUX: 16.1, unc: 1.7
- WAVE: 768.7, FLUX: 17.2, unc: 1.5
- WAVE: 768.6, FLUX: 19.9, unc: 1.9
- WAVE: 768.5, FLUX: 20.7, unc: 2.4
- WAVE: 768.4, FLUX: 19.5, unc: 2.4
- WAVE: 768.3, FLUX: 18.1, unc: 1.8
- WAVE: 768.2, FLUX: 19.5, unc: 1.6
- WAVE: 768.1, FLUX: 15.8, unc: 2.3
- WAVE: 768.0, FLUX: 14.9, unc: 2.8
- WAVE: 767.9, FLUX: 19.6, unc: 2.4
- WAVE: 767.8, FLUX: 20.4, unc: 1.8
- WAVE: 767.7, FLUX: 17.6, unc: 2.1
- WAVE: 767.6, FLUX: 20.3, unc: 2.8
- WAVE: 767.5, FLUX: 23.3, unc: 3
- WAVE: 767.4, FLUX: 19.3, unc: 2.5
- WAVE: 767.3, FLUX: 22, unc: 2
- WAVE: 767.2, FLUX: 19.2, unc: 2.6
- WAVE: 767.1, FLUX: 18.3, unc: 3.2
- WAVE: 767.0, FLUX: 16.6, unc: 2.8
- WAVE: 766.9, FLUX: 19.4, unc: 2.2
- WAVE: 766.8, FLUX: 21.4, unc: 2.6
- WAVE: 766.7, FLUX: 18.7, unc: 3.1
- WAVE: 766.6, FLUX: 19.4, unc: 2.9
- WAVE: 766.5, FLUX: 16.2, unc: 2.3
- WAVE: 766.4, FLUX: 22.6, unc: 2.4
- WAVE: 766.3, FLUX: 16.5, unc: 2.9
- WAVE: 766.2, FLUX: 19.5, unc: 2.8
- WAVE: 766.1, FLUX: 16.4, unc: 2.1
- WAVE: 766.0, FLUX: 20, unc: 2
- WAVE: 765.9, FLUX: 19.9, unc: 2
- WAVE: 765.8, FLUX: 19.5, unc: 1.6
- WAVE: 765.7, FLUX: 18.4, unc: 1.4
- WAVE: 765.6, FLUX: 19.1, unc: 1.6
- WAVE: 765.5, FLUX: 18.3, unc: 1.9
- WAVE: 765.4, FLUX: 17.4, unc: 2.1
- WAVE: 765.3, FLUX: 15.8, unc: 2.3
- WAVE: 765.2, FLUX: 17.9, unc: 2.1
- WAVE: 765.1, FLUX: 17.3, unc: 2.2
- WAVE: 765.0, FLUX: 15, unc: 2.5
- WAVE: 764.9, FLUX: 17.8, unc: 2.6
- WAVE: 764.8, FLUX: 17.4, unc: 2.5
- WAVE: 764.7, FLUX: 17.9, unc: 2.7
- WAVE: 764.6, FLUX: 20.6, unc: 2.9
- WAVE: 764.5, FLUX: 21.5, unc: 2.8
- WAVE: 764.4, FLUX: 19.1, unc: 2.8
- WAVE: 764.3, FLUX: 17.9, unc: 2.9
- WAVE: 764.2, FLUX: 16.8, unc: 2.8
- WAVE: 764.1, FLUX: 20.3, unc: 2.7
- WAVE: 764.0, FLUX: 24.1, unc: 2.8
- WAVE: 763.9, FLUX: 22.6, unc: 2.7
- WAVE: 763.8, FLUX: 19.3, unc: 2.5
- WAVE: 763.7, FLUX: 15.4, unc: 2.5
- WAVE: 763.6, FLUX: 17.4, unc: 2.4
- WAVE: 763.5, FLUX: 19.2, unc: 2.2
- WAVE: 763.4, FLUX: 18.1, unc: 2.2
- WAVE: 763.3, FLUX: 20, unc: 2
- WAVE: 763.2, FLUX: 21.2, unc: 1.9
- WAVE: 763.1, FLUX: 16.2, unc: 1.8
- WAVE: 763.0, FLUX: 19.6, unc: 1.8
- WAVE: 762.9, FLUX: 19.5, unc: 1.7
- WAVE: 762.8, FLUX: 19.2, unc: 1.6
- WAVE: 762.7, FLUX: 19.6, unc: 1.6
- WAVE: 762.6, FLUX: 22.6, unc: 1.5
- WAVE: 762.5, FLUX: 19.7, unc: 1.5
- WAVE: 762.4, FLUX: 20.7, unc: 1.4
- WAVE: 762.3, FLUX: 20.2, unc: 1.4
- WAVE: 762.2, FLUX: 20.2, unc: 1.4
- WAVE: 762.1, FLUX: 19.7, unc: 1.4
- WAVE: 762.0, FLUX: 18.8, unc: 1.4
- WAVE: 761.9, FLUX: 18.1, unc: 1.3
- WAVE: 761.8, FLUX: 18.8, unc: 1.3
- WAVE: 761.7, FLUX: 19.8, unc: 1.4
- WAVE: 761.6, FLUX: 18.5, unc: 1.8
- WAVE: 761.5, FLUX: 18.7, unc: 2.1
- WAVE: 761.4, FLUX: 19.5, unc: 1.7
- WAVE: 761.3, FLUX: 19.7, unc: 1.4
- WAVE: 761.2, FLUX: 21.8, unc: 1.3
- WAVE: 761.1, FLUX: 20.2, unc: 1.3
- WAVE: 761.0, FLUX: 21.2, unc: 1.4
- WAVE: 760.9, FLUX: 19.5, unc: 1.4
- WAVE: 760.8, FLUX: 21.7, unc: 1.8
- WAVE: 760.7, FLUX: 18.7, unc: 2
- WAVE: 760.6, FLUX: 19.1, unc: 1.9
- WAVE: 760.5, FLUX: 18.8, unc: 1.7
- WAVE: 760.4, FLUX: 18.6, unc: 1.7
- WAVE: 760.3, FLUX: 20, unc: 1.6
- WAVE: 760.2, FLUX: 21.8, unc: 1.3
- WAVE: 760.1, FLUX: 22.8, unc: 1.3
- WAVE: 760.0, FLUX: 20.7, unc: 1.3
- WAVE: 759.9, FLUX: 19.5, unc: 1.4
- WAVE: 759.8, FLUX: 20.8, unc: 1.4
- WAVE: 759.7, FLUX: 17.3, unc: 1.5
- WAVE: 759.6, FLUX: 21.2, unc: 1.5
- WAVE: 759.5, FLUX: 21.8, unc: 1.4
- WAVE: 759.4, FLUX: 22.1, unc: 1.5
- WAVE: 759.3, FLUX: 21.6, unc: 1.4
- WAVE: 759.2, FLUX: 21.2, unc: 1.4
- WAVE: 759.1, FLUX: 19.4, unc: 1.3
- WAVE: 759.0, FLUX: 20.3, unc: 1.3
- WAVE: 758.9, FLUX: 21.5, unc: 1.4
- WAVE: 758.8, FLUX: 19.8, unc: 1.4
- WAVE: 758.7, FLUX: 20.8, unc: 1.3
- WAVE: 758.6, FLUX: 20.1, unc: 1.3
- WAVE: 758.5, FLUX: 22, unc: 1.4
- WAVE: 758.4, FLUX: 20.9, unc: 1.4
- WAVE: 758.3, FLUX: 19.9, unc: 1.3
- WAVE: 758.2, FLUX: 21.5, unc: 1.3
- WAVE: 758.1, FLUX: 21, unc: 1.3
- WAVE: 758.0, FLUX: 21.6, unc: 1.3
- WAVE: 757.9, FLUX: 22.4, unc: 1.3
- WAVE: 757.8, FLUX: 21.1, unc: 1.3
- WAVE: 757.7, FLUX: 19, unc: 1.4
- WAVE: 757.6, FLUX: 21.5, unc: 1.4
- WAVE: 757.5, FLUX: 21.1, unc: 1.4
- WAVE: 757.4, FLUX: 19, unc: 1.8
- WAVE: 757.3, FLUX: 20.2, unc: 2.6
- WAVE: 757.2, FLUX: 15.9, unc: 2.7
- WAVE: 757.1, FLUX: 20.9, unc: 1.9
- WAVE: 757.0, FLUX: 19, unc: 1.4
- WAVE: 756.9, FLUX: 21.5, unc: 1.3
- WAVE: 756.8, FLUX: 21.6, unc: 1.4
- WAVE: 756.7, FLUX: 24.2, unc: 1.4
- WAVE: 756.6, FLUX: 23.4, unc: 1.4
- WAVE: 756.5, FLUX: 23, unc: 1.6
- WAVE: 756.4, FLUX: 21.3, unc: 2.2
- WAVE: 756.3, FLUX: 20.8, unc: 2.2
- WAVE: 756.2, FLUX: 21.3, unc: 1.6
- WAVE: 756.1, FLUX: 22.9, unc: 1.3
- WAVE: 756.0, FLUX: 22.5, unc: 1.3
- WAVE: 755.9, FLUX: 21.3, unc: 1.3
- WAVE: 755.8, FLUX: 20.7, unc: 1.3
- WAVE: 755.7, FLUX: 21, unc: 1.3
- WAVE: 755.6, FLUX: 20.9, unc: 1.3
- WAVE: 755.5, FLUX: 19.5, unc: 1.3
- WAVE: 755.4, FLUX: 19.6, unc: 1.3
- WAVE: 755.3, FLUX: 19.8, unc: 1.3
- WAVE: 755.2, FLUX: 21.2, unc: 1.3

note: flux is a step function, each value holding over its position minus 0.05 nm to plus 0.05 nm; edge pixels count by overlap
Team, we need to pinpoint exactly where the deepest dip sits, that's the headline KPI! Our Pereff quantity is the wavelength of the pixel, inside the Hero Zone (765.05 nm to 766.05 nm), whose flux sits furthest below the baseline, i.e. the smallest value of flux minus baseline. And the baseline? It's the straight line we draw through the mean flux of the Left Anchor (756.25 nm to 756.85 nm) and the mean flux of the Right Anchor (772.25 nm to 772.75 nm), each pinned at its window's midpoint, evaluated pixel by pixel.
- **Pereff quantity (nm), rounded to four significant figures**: 765.3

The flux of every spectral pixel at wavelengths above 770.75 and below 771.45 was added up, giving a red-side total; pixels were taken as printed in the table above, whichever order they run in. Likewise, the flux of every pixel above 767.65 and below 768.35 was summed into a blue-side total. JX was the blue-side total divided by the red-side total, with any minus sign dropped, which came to 0.92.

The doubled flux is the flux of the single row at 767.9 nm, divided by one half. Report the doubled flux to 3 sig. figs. 39.2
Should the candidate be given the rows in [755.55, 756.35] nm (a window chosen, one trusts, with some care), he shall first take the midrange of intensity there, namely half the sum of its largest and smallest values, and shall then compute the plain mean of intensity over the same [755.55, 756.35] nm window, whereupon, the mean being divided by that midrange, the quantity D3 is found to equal 0.983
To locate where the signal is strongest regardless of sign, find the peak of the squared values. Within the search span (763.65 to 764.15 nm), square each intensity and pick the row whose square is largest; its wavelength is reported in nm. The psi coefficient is 764.0 nm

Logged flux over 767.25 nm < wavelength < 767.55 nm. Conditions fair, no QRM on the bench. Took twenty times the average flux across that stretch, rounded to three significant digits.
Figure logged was 431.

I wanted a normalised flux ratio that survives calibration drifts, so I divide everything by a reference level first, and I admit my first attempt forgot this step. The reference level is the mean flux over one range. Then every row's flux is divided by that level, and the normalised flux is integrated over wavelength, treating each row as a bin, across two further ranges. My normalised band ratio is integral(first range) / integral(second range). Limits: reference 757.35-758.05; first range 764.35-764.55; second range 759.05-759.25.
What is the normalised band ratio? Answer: 1.00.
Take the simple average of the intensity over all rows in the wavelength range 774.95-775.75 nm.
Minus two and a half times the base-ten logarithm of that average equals -3.22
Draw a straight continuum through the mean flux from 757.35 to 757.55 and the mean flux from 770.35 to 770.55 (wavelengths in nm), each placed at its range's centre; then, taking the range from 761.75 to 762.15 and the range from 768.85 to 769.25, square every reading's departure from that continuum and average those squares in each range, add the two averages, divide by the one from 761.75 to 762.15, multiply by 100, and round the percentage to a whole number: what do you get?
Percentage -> 156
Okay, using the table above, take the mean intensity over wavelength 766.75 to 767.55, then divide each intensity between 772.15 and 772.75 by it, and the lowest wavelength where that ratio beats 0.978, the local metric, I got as 772.3 nm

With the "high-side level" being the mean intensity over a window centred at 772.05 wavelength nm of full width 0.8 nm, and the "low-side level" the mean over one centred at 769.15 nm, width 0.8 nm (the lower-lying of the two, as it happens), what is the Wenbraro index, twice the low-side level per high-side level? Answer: 1.87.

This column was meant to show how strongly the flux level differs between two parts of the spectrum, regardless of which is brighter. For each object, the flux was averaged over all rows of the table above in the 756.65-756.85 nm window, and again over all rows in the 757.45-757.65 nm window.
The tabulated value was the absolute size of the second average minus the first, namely 1.6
